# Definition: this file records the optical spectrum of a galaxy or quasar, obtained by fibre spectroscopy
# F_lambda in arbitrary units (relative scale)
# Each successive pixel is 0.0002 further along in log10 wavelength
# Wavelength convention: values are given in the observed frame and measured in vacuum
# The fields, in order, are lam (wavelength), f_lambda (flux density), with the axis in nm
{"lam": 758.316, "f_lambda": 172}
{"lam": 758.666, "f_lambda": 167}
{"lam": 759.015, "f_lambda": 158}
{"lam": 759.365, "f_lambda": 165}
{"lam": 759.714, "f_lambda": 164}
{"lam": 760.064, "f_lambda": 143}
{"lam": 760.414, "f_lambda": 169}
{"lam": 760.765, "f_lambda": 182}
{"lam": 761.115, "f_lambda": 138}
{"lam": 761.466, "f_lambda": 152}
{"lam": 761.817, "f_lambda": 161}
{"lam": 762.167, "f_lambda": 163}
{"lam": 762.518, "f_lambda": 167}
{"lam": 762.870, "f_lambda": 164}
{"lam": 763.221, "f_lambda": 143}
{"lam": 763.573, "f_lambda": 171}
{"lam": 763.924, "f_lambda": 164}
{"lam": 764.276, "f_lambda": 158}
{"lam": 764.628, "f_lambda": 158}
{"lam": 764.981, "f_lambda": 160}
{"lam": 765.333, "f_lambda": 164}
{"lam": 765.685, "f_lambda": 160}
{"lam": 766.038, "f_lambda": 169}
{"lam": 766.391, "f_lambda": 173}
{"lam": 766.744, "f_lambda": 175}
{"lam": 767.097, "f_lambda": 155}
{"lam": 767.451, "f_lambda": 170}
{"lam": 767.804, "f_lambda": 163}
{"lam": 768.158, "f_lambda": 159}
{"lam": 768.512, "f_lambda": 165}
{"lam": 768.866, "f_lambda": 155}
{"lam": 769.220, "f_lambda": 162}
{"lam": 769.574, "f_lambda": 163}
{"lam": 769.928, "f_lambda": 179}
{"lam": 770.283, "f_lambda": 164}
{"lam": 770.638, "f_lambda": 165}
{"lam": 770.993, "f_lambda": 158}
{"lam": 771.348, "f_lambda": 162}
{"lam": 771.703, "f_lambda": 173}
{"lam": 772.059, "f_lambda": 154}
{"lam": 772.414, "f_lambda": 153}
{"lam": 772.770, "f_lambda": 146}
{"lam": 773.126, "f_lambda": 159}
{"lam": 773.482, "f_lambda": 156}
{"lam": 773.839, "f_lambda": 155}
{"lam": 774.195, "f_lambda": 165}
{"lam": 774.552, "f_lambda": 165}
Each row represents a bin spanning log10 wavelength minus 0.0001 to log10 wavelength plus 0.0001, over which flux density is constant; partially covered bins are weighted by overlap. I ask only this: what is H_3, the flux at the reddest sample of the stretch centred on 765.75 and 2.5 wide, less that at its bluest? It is 17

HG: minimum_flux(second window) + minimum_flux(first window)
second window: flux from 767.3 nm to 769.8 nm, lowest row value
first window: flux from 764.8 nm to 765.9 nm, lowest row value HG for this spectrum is 315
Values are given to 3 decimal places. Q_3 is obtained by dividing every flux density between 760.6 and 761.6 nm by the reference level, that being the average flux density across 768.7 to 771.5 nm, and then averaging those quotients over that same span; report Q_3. 0.962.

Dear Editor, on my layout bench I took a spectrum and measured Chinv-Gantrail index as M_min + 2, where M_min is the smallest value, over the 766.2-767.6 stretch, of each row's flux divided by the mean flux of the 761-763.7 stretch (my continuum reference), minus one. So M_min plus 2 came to 1.98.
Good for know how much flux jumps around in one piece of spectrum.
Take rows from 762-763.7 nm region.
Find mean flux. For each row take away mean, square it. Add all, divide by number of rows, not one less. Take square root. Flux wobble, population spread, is 10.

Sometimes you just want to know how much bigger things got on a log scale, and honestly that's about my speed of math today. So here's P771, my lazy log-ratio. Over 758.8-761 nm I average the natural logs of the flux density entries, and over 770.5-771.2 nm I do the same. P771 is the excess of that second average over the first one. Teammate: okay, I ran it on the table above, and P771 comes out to -0.01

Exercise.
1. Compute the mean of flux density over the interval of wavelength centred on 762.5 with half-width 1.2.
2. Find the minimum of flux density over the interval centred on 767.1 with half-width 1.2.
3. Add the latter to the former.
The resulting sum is 315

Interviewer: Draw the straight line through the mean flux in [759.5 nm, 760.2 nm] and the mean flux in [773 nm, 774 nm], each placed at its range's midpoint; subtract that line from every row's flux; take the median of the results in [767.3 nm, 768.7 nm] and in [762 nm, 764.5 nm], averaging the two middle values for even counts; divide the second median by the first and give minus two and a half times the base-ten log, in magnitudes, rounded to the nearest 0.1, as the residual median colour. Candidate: -0.1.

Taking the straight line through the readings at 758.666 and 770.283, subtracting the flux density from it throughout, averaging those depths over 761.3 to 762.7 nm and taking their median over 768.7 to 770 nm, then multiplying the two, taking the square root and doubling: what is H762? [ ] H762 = 6.1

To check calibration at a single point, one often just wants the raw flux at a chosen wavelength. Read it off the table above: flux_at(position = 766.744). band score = 175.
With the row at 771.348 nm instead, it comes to 162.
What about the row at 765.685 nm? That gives 160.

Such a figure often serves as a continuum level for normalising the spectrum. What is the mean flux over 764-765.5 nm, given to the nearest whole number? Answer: 160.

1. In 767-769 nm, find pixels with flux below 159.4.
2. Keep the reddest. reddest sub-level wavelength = 768.866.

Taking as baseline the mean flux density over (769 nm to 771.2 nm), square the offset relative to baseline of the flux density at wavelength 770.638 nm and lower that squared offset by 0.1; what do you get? 0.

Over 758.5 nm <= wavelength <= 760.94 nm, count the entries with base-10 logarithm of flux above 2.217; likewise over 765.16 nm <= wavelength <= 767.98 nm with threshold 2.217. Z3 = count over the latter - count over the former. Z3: 0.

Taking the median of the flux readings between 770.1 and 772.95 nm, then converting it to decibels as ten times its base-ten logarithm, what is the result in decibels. 22.0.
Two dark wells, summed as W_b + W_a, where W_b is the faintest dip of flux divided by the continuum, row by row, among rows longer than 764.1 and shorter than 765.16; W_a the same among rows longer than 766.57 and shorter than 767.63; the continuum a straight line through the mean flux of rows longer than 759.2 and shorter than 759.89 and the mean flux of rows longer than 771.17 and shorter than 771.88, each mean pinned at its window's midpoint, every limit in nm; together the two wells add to 1.88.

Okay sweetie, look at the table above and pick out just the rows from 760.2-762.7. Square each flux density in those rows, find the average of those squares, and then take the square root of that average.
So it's 162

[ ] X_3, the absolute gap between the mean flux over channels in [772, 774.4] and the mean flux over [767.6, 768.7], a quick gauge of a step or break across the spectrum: 6.9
